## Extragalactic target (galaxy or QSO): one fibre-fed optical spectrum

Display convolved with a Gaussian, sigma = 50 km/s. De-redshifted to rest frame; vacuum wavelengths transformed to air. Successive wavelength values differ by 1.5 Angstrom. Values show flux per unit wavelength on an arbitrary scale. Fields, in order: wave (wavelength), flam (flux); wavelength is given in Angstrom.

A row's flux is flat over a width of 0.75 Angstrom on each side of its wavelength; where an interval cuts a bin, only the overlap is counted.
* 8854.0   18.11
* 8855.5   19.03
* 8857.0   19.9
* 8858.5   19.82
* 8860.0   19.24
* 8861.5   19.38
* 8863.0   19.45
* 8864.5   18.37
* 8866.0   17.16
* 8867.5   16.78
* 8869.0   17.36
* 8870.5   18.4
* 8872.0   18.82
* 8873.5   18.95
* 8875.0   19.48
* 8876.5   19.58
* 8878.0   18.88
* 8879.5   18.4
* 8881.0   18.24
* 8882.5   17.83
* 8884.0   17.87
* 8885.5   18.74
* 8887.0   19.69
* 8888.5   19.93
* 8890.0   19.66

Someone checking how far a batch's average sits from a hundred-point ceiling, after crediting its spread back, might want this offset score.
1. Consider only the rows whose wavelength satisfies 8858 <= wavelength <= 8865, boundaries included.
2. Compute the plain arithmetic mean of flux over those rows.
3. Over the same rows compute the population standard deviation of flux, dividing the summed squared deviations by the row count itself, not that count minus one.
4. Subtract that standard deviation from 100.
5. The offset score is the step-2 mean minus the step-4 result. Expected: -80.3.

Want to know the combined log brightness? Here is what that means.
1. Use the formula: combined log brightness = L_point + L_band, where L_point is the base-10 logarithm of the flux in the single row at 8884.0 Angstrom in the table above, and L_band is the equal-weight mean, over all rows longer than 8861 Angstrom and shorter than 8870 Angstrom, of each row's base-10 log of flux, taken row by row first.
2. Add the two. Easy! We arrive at 2.51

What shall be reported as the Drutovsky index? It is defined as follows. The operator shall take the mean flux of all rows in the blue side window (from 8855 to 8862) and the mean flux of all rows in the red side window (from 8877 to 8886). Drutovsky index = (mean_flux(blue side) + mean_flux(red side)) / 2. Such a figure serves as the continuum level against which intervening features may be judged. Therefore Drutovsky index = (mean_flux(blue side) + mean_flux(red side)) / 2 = 18.9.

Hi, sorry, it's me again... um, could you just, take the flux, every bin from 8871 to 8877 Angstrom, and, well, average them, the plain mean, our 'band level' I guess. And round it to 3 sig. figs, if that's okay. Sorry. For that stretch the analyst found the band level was 19.2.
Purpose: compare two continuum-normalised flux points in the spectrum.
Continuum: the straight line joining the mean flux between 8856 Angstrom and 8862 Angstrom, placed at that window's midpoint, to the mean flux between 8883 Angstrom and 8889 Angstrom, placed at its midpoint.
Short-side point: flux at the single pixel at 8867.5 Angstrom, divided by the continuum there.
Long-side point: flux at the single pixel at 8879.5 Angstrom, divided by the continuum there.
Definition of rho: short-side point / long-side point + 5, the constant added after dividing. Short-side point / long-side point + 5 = 5.90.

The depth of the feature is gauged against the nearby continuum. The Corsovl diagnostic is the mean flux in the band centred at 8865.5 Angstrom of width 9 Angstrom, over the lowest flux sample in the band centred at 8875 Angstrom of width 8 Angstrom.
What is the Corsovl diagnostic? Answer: 0.96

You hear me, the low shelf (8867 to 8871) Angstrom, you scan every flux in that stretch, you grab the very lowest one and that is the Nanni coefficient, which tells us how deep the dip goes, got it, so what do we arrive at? 16.78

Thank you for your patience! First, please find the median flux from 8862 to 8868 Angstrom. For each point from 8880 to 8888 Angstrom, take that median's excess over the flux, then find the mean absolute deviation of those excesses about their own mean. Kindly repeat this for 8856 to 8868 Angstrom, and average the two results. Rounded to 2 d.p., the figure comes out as 0.79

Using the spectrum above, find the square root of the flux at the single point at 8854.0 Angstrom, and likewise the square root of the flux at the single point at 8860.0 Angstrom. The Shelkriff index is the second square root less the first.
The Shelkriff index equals 0.13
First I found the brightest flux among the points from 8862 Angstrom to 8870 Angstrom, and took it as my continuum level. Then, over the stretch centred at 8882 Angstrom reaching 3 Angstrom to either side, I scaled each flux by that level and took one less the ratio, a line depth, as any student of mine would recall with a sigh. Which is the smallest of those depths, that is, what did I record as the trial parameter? 0.05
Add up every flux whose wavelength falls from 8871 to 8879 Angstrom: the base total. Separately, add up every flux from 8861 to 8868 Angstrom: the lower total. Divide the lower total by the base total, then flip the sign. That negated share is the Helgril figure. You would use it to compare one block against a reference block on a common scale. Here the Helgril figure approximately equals -0.95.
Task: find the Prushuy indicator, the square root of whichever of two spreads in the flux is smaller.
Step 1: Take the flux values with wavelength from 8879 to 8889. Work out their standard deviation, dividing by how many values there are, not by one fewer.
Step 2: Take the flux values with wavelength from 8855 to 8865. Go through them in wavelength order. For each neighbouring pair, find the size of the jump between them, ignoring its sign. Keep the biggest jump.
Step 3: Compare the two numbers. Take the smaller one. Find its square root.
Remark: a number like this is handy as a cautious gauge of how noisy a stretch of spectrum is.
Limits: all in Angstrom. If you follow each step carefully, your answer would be 0.882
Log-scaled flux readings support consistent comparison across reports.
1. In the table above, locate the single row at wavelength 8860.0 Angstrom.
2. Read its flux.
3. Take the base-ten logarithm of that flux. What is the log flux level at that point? 1.28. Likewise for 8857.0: 1.30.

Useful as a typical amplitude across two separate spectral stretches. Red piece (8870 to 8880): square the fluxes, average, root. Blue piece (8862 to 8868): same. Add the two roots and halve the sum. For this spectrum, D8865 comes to 18.5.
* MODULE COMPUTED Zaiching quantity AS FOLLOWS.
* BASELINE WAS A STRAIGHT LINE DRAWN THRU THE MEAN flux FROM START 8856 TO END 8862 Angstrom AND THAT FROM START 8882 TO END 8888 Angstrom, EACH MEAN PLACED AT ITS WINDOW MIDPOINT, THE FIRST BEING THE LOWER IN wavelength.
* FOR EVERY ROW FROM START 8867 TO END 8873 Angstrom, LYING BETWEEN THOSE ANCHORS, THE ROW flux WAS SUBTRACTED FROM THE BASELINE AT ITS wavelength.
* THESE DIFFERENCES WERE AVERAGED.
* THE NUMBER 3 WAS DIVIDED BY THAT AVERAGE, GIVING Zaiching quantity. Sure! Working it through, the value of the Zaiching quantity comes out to 2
